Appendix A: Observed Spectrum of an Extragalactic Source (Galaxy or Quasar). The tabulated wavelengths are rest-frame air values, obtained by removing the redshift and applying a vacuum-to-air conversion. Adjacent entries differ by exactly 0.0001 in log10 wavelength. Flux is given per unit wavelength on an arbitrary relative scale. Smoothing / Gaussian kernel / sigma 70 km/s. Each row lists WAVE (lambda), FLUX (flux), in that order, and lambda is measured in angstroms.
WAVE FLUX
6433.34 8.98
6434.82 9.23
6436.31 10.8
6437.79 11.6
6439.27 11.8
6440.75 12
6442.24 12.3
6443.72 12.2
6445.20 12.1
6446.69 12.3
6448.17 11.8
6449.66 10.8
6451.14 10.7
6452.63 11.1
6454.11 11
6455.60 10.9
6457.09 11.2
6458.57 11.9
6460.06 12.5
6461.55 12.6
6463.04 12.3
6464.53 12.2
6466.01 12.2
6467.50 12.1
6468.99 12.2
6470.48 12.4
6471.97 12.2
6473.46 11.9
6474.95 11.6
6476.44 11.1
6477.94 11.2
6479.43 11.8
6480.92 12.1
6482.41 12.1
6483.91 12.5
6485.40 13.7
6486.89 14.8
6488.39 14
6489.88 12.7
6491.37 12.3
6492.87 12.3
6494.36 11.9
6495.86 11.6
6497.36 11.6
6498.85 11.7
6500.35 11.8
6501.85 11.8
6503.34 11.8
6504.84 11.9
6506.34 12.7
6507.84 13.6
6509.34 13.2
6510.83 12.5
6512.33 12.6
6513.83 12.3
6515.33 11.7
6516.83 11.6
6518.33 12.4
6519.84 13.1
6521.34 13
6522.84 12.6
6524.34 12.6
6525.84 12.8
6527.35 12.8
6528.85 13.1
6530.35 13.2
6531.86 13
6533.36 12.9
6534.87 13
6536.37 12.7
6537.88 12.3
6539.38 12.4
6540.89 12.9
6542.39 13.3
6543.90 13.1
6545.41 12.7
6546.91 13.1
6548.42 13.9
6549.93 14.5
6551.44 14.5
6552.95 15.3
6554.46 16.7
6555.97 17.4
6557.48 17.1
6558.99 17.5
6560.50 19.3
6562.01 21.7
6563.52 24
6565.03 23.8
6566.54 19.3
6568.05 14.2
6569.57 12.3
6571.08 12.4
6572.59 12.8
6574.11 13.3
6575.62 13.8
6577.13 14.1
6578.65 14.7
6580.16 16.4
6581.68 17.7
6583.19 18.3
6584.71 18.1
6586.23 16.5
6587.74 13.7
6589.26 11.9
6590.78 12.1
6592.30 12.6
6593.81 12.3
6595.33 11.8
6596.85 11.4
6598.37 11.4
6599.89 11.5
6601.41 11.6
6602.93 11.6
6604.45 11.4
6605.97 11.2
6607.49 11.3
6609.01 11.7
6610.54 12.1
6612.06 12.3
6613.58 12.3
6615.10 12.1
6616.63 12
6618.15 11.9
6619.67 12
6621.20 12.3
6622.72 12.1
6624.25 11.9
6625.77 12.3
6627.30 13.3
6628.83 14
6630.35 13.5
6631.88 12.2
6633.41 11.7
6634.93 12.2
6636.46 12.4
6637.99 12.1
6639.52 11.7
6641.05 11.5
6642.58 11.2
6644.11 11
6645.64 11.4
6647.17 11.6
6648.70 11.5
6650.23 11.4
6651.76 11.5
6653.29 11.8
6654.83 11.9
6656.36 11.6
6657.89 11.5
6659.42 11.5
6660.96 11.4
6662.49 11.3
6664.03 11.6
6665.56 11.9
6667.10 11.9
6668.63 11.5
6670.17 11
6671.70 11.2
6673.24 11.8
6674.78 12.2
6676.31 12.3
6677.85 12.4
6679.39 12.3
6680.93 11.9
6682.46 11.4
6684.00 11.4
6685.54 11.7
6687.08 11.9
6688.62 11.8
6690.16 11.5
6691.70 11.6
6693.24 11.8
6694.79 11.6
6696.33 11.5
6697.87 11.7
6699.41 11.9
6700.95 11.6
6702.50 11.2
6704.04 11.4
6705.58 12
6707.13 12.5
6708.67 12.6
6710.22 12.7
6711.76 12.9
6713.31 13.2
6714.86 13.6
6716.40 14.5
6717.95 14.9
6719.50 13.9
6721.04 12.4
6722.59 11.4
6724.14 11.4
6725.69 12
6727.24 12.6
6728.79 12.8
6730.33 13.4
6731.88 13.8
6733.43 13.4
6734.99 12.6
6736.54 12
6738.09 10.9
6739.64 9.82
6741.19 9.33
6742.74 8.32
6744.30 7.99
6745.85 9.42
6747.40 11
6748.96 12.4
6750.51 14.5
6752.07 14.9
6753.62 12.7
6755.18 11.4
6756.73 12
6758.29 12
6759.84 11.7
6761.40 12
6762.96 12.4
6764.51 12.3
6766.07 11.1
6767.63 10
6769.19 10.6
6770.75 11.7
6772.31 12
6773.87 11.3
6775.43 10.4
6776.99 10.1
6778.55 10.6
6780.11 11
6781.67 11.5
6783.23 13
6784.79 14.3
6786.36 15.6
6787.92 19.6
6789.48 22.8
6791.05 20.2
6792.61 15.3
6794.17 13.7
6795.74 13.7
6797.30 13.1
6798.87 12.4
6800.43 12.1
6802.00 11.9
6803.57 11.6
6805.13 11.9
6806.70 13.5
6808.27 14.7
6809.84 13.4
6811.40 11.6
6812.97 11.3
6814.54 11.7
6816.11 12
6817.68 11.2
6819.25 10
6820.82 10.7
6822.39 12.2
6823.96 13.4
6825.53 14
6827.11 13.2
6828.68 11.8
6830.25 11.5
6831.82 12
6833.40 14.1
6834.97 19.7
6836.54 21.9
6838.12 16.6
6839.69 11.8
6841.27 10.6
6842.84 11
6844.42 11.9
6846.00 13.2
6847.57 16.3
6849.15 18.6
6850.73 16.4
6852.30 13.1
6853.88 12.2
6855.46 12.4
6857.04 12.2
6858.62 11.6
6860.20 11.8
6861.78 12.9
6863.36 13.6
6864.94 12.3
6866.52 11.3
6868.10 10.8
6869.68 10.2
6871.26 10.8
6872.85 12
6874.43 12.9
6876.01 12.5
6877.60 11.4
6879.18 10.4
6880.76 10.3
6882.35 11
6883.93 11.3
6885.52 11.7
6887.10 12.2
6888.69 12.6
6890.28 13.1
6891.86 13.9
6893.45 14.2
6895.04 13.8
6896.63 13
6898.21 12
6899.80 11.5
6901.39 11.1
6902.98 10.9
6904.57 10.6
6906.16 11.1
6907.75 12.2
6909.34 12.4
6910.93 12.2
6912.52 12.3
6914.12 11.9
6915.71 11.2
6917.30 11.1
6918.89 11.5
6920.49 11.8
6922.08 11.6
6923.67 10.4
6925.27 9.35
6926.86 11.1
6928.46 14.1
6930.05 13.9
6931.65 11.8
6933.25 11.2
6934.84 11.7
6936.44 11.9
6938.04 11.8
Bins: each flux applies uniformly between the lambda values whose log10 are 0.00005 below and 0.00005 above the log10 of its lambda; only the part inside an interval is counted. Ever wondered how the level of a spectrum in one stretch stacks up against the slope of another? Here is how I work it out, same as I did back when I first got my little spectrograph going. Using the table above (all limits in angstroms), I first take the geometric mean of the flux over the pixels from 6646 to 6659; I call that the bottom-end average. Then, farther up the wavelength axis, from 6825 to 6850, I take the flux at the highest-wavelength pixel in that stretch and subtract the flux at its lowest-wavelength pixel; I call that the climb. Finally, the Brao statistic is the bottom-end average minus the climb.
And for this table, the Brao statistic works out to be 7.0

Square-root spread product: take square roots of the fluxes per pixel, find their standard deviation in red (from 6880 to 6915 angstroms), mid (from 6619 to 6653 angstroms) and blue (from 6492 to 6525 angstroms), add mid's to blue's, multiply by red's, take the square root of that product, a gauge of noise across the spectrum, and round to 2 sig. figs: 0.17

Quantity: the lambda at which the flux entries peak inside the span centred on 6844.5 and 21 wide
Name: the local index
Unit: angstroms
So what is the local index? 6836.54 angstroms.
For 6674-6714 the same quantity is 6713.31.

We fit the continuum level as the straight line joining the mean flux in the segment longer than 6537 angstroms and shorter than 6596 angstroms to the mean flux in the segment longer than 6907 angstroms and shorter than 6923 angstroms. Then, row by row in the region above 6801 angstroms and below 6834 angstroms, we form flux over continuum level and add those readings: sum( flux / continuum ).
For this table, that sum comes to 20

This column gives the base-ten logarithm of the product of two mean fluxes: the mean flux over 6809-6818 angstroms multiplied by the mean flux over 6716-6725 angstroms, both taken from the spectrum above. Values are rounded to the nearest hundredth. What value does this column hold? 2.19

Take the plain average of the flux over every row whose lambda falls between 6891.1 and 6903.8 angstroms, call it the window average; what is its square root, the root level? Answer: 3.54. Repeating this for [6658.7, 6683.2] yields 3.42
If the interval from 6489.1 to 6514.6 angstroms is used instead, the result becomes 3.50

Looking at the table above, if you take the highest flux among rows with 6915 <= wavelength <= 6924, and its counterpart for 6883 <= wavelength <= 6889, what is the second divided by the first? 1.07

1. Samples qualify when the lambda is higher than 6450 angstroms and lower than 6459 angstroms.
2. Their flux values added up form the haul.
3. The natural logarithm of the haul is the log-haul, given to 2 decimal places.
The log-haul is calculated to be 4.20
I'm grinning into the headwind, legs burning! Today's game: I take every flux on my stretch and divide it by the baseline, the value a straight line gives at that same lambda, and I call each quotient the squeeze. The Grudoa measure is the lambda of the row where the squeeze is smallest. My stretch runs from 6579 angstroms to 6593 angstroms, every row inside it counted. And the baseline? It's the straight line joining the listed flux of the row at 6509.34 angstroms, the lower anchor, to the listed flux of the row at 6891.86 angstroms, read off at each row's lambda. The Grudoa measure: 6589.26 angstroms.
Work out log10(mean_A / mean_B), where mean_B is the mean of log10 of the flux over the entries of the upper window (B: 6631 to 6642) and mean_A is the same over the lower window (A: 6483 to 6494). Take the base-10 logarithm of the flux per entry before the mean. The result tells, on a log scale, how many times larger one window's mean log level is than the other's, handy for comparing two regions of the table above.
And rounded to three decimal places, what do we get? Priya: 0.016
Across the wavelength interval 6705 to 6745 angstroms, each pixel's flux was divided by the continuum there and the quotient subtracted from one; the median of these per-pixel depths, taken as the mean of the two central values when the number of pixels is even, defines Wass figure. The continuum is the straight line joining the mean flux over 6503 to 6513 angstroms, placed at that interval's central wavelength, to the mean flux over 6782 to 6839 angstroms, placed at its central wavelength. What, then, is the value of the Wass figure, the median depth 0.07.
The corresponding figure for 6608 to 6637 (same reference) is 0.07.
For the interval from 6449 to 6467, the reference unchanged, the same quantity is 0.07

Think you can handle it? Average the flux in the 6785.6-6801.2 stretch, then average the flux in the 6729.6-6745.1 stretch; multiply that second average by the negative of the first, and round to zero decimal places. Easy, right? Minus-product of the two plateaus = -177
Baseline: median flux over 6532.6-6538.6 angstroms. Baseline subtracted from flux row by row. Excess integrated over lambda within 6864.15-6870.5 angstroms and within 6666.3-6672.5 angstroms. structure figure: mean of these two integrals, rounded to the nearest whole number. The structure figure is -10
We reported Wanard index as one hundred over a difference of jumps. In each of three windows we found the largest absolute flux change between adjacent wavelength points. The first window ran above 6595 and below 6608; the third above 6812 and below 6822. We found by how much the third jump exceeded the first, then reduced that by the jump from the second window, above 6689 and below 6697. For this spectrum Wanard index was 167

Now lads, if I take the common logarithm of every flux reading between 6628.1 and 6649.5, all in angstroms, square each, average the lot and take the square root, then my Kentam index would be 1.08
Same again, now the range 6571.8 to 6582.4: 1.17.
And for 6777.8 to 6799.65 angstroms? 1.16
